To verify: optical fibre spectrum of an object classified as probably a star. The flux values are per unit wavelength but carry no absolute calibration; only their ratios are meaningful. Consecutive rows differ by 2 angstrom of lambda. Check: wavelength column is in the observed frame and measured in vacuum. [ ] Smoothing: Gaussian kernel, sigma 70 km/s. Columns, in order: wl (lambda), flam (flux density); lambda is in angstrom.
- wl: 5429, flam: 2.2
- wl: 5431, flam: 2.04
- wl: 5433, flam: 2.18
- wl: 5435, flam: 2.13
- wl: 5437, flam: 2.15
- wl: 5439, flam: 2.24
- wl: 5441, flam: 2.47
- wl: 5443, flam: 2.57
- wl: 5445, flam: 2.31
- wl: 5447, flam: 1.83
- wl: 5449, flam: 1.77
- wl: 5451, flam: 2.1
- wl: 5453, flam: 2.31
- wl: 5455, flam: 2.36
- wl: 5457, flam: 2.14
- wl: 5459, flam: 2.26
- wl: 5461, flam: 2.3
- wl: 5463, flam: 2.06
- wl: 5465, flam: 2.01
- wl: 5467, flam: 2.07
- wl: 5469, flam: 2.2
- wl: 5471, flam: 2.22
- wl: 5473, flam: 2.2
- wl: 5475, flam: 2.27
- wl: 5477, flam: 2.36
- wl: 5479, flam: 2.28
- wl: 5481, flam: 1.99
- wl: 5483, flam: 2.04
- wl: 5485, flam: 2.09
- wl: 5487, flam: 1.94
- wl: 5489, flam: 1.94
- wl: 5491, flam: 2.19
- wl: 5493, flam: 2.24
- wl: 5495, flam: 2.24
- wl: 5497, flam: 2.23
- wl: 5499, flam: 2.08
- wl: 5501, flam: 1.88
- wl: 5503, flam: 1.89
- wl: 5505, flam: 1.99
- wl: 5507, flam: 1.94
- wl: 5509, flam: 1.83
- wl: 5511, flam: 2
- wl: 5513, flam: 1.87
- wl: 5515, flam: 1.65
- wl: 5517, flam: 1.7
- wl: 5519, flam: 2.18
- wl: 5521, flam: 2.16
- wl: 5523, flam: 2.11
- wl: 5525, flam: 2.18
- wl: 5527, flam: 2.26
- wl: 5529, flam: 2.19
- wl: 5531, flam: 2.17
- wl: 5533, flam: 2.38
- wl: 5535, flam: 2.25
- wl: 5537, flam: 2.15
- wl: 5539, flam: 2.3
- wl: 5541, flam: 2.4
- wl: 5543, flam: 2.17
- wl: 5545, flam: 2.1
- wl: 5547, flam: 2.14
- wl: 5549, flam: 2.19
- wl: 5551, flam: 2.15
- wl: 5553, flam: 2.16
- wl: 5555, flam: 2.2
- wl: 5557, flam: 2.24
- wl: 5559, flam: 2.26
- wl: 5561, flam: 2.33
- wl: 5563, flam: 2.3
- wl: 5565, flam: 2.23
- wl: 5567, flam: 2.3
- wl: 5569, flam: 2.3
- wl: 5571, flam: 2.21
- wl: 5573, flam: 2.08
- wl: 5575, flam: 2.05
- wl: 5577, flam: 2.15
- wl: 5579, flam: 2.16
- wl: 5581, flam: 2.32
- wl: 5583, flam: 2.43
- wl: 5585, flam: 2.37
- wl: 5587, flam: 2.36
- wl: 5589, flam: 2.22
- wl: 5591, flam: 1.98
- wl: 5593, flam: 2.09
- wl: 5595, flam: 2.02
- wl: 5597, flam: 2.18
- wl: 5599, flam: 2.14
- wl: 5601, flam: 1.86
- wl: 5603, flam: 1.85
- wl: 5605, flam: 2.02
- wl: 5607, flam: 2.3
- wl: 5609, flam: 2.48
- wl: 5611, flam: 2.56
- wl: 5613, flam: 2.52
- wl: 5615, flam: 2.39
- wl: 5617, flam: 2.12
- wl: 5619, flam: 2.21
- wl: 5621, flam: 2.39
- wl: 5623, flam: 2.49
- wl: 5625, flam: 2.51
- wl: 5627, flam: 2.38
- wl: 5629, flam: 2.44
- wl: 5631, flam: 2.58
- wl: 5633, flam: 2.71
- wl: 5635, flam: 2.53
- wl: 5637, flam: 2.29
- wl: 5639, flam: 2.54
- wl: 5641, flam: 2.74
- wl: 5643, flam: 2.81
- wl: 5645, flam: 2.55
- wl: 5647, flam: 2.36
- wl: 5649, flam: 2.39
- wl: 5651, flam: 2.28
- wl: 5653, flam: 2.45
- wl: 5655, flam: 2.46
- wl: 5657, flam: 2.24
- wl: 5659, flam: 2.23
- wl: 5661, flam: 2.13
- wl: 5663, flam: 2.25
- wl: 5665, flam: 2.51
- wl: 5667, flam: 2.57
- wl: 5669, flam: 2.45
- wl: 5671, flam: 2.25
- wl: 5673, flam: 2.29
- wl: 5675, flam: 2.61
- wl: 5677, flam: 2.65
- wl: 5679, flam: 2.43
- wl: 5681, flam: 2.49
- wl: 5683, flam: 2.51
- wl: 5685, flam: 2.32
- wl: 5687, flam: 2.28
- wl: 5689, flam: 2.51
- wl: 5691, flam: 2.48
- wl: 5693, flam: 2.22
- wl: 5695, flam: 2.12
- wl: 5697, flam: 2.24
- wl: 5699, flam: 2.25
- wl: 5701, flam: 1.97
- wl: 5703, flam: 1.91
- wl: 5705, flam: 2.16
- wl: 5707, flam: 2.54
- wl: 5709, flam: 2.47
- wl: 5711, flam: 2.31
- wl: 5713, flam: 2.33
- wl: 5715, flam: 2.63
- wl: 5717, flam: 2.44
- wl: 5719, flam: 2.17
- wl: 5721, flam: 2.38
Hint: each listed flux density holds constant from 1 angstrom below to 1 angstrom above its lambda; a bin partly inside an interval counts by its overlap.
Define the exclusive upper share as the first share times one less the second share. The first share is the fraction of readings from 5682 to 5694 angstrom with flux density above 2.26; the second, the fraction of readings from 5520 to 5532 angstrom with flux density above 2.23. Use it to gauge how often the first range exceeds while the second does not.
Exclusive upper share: 0.69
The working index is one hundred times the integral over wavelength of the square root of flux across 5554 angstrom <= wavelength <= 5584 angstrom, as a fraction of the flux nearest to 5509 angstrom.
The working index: 2452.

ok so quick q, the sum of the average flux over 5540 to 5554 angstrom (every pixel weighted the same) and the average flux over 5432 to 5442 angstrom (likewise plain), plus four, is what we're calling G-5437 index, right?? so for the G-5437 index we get 8.42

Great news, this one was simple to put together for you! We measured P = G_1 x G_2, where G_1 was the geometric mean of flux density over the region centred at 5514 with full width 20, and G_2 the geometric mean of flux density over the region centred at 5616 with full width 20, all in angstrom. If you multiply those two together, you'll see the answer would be 4.63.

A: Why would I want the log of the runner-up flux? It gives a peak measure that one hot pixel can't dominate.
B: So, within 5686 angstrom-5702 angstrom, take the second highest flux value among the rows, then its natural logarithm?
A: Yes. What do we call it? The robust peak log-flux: 0.91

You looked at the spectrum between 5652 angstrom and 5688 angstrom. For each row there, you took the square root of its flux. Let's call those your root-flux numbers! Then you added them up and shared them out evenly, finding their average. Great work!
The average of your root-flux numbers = 1.55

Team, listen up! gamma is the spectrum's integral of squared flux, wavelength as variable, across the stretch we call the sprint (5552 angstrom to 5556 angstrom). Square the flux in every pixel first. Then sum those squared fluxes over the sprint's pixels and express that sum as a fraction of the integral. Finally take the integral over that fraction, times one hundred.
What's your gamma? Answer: 3802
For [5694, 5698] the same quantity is 3805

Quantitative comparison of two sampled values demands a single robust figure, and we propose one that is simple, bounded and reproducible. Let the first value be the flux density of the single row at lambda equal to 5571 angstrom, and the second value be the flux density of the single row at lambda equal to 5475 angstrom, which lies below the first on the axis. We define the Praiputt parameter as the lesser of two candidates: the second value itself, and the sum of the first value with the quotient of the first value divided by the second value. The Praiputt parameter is 2.27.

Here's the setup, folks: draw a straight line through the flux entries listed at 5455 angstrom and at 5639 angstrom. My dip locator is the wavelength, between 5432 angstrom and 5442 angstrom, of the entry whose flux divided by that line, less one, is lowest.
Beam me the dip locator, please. 5435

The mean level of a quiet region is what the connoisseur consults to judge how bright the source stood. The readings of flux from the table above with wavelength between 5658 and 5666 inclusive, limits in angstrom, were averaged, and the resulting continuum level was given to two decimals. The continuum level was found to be 2.28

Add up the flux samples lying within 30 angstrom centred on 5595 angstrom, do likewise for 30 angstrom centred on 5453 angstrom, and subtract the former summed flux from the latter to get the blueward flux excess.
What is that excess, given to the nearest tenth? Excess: 0.2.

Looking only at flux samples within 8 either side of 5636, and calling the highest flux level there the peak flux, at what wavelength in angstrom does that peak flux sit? 5643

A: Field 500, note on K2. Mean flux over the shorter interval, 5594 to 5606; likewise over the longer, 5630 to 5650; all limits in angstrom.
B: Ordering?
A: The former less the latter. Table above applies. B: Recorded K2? -0.54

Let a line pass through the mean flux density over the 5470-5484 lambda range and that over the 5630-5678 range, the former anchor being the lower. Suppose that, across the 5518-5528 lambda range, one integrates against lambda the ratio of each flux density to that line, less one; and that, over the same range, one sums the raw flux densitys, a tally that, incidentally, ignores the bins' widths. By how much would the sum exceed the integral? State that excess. 11.3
